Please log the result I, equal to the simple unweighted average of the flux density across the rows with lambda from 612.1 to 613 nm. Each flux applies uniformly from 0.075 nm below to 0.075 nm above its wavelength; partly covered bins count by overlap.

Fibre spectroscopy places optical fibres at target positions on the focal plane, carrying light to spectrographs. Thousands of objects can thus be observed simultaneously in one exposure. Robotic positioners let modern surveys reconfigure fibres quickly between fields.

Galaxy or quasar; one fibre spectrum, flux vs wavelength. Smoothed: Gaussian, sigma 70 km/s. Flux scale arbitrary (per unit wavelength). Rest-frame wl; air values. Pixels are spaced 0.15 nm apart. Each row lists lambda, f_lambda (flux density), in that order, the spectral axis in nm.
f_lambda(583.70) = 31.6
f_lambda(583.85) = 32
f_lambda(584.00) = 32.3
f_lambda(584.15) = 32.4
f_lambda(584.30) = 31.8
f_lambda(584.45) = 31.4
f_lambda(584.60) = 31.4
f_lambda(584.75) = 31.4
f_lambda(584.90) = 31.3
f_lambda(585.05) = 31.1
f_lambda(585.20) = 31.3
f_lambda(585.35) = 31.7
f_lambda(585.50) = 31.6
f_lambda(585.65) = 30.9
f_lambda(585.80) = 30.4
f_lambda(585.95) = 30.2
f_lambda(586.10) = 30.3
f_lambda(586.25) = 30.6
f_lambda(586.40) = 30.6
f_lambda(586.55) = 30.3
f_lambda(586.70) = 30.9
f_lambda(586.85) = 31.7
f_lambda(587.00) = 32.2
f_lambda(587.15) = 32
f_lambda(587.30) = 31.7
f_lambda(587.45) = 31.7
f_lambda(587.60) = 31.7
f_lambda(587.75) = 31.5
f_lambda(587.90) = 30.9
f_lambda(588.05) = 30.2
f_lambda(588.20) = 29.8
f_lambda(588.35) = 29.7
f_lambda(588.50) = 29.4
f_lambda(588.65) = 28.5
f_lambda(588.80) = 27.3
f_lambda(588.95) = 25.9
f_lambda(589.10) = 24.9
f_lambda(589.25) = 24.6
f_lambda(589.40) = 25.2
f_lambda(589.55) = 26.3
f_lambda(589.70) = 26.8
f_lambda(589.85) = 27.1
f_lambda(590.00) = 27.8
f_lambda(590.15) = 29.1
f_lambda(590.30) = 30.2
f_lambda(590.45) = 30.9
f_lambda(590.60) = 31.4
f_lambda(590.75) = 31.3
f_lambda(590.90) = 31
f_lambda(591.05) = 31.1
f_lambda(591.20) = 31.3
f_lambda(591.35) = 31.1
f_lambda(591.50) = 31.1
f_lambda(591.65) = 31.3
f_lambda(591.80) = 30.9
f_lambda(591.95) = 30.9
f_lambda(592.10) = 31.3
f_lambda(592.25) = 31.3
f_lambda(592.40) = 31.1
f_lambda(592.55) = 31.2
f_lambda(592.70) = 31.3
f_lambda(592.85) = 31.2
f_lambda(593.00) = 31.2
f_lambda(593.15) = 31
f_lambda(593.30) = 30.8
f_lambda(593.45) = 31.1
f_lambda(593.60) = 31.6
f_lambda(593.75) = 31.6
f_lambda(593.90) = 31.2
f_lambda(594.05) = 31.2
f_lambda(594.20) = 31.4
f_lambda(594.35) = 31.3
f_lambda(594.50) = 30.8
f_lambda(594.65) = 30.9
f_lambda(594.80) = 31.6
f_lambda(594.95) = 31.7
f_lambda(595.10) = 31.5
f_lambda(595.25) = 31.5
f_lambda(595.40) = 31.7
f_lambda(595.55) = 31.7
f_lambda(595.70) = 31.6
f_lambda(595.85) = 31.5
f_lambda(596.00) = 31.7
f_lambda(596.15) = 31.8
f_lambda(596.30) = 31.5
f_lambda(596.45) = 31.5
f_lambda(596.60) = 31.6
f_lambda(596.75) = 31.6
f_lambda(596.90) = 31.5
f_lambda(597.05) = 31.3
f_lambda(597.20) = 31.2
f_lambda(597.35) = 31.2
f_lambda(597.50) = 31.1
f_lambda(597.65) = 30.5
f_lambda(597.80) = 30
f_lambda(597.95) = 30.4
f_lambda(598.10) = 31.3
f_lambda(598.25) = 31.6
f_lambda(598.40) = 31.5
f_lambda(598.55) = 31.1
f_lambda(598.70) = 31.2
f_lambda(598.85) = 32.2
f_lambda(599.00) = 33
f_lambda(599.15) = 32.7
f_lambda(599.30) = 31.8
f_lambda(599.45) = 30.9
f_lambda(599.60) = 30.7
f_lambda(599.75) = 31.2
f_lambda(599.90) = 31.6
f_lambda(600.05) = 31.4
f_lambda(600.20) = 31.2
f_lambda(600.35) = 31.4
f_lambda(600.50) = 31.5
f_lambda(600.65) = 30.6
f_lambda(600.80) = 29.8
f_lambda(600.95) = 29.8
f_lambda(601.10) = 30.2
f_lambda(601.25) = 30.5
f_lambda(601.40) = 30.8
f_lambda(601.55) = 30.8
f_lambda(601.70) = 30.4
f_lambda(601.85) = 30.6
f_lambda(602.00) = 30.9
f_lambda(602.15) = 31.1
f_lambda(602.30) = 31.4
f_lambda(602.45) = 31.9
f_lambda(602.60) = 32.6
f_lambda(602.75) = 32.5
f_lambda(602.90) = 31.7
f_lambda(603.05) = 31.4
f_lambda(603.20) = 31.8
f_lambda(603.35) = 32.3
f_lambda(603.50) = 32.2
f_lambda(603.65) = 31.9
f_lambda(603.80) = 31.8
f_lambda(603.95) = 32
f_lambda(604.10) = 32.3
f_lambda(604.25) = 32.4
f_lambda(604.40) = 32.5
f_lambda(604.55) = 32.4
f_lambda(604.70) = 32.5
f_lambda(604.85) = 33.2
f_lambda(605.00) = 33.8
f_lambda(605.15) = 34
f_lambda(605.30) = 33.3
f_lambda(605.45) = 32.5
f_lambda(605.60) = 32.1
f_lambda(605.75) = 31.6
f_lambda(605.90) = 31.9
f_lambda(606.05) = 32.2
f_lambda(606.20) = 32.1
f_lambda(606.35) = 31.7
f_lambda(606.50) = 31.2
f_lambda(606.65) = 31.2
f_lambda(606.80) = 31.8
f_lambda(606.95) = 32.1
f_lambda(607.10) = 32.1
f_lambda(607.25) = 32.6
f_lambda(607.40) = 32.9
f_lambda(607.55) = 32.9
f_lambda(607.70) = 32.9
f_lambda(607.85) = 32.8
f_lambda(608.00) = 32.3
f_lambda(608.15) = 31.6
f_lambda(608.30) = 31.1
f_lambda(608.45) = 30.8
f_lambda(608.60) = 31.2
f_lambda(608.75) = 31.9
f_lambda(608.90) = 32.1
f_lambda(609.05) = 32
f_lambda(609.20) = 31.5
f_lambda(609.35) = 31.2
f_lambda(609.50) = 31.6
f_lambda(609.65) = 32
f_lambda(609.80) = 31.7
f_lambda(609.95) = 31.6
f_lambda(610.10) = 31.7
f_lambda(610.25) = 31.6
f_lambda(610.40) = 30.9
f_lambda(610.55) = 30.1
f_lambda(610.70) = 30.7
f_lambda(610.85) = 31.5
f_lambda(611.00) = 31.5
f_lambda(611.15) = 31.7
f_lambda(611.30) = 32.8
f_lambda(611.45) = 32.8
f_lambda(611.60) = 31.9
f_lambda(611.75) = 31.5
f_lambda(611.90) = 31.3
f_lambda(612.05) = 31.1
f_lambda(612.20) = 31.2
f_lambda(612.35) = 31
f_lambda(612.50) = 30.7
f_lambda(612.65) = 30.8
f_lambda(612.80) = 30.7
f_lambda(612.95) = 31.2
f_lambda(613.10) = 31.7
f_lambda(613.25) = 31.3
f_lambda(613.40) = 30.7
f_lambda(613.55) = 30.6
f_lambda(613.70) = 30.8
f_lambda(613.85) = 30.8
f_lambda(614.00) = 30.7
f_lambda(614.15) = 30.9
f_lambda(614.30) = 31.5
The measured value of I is 30.9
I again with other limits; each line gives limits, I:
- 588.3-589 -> 28.2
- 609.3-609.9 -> 31.6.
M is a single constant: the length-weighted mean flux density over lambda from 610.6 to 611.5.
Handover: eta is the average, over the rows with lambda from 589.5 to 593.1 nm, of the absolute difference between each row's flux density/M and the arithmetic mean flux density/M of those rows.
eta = 0.039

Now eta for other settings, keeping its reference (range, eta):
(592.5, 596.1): 0.008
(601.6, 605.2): 0.021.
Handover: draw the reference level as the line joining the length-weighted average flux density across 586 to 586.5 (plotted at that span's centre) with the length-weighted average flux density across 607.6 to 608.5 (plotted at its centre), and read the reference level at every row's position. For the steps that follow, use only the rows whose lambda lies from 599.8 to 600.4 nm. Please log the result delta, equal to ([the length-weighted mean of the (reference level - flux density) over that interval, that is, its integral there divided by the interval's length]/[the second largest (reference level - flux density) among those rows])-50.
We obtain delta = -49.20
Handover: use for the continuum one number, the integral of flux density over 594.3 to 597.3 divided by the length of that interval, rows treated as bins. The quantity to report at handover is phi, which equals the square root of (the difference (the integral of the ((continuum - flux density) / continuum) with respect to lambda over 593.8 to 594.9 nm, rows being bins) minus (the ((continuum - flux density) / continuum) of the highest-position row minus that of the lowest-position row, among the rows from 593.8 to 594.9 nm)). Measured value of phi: 0.147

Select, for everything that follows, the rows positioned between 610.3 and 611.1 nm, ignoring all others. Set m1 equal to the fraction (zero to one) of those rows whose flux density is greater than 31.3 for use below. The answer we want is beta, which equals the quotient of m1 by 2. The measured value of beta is 0.20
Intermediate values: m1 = 0.40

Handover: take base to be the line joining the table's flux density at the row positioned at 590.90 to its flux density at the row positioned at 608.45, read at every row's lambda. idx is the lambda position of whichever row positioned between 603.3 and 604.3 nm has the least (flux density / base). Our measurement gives 603.80 nm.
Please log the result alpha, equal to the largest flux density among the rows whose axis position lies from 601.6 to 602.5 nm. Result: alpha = 31.9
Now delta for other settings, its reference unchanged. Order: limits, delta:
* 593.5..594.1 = -47.98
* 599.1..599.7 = -50.17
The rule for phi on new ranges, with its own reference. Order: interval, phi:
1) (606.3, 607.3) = 0.135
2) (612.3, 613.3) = 0.151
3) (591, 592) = 0.073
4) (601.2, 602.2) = 0.207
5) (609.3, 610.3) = 0.086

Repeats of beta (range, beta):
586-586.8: 0.00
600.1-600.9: 0.20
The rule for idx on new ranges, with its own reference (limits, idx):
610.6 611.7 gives 610.70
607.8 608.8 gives 608.45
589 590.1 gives 589.25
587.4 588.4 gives 588.35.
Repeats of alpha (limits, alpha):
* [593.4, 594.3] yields 31.6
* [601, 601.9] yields 30.8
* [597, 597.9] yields 31.3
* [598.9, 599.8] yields 33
